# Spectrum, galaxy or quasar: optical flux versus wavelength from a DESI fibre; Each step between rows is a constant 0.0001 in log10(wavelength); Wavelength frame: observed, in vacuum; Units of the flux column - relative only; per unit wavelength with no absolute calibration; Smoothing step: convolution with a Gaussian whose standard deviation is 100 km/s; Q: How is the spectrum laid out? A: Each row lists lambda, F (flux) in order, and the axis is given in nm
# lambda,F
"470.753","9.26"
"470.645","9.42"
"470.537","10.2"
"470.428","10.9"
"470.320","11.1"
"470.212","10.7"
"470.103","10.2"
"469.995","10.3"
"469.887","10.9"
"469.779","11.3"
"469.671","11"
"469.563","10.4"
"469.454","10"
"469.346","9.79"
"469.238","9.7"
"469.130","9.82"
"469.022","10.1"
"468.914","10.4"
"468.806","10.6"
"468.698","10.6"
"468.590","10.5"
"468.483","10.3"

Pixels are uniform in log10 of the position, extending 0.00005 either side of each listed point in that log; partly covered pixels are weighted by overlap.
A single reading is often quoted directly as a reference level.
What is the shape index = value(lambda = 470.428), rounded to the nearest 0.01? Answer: 10.90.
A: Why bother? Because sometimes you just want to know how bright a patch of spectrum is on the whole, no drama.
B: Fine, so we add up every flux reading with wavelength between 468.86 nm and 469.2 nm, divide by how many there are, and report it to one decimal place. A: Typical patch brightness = 10.1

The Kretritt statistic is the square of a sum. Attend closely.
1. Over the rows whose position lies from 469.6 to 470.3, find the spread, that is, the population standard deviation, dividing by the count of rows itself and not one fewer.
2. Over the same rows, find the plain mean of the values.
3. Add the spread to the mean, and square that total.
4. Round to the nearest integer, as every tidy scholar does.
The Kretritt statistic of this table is 124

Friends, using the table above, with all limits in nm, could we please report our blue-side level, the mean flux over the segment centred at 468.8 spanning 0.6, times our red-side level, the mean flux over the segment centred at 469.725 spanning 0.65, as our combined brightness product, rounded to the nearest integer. 111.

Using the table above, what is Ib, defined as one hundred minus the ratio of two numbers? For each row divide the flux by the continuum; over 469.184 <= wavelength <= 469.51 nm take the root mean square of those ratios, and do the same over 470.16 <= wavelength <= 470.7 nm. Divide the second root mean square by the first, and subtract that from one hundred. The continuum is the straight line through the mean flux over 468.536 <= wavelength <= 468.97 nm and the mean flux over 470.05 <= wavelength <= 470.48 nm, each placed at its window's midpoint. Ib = 98.95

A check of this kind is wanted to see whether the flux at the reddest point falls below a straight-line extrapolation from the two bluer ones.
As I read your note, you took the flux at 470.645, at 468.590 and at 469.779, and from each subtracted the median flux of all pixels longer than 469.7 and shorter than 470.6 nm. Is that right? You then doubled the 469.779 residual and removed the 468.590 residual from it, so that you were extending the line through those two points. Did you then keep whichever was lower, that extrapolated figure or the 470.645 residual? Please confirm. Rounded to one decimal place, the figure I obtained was -1.4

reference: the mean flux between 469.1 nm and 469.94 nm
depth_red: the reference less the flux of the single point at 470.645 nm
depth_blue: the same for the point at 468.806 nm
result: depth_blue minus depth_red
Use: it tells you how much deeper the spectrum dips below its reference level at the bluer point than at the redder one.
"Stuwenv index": -1.2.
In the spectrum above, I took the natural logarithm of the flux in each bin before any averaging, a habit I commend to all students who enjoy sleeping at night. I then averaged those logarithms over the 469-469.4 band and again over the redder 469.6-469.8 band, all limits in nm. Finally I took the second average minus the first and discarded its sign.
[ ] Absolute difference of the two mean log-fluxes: 0.12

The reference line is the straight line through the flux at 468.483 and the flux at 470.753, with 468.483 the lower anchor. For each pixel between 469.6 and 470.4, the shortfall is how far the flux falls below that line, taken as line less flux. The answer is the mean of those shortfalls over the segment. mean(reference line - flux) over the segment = -1.18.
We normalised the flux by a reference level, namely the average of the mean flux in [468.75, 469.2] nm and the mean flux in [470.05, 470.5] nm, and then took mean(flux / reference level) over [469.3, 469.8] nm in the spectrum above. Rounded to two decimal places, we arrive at 1.00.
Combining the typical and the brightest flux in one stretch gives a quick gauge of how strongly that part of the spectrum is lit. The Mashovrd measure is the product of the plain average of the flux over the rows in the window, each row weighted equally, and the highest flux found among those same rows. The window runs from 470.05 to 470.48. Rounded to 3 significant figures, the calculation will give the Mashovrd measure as 119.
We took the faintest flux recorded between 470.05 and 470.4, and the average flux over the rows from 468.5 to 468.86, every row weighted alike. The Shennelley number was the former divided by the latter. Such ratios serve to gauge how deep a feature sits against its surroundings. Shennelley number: 0.97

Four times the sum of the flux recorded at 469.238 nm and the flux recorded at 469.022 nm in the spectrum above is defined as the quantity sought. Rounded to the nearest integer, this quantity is 79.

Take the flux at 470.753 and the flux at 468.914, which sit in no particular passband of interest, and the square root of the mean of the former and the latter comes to 3.14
